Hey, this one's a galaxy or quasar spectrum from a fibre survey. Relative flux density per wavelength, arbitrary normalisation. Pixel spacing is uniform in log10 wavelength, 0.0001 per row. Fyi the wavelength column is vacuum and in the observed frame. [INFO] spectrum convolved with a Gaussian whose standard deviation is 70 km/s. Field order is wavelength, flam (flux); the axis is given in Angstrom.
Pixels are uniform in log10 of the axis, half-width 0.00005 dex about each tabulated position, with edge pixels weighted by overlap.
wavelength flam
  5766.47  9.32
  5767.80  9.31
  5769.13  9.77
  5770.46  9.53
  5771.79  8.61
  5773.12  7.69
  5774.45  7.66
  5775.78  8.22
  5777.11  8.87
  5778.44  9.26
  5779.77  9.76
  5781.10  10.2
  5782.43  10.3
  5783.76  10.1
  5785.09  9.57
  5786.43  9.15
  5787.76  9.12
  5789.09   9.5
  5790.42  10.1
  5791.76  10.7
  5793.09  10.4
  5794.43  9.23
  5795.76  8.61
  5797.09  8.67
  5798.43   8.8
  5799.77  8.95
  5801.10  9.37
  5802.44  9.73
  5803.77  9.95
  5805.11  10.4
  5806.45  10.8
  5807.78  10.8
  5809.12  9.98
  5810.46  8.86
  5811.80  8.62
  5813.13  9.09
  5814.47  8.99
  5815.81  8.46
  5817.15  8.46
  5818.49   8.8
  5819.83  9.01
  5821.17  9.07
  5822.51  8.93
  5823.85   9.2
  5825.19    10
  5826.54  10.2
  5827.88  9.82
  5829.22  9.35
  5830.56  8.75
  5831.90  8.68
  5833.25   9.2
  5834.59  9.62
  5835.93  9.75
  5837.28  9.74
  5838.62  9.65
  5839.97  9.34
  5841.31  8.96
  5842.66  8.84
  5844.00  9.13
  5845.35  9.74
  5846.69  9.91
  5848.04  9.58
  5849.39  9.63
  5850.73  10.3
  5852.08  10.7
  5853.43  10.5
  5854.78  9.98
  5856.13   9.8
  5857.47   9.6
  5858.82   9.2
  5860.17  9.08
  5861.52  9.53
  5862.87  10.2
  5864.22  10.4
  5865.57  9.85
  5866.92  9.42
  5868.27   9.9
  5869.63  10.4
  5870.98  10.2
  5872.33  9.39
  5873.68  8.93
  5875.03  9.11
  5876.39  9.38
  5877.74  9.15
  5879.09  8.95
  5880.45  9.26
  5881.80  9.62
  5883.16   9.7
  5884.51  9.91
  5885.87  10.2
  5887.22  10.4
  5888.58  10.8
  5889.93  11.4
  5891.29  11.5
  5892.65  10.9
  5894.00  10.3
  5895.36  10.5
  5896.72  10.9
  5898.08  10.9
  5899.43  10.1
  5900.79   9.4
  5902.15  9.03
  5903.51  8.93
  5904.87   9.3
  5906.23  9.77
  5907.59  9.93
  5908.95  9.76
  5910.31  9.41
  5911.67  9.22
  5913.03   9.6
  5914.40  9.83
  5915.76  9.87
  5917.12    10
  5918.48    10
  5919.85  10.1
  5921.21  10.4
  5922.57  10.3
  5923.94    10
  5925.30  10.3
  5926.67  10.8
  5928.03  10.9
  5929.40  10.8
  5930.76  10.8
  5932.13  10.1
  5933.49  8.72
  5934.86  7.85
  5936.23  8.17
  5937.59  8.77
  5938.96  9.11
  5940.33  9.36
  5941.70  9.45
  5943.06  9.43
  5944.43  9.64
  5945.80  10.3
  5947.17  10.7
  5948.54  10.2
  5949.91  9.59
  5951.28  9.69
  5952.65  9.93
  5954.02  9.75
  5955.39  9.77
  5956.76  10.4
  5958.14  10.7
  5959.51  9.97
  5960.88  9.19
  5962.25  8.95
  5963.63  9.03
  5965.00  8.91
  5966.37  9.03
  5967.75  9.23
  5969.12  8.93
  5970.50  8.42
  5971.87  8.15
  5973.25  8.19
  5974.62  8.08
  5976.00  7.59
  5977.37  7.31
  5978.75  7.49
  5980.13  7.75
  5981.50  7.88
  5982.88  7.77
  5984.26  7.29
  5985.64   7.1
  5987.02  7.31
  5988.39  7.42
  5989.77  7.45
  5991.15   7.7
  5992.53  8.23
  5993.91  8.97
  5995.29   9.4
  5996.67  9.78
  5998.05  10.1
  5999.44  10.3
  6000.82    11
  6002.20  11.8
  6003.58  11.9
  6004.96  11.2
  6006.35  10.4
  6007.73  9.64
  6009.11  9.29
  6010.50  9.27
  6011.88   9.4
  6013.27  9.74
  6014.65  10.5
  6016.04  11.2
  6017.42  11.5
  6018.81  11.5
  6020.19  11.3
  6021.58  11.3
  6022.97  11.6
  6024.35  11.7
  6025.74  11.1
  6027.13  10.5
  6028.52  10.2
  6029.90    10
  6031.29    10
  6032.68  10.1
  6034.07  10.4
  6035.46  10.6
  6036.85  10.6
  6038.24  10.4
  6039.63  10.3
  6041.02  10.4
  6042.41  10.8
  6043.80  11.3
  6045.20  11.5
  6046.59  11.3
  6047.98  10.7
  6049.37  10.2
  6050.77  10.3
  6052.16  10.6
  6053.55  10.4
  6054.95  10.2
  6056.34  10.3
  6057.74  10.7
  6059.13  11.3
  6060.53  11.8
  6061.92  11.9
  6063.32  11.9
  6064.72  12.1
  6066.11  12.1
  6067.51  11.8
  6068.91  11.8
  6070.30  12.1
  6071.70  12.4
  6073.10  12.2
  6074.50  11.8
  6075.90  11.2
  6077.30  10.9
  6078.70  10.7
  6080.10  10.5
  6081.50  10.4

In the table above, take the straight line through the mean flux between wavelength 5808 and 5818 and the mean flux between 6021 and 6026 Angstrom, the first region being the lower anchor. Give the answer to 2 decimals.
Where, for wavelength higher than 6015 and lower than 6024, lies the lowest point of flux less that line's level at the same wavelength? 6016.04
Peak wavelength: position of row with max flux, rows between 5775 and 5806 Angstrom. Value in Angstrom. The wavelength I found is 5791.76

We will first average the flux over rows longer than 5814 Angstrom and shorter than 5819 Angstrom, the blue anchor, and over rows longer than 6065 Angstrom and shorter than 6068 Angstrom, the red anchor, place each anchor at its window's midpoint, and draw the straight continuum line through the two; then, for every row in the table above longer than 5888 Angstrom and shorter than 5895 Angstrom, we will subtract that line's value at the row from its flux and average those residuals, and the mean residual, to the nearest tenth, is 1.3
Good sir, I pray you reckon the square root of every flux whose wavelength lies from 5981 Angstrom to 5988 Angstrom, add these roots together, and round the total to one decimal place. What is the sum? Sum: 13.7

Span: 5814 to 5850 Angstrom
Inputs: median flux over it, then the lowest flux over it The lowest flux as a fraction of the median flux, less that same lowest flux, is -7.5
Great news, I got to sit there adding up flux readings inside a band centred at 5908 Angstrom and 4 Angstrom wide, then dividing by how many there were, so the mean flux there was 9.8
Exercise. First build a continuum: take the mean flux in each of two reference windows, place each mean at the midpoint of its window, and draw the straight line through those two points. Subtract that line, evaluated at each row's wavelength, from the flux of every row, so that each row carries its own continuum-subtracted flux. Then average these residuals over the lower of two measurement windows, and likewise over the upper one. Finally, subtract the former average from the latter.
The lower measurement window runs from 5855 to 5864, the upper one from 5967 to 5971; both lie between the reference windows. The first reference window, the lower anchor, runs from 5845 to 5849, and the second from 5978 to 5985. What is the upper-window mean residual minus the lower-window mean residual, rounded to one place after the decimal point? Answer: 1.0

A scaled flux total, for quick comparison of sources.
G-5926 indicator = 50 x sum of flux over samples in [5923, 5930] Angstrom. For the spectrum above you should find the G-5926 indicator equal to 2640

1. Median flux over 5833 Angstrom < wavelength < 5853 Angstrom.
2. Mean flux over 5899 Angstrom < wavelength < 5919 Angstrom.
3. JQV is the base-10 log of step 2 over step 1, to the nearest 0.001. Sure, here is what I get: -0.001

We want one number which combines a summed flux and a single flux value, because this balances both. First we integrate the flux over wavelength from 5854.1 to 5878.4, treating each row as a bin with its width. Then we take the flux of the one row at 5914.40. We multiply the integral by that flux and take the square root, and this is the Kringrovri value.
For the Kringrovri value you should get 48.0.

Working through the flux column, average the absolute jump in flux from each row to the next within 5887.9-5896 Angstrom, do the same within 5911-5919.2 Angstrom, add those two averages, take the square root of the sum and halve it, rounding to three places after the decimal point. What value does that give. 0.379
